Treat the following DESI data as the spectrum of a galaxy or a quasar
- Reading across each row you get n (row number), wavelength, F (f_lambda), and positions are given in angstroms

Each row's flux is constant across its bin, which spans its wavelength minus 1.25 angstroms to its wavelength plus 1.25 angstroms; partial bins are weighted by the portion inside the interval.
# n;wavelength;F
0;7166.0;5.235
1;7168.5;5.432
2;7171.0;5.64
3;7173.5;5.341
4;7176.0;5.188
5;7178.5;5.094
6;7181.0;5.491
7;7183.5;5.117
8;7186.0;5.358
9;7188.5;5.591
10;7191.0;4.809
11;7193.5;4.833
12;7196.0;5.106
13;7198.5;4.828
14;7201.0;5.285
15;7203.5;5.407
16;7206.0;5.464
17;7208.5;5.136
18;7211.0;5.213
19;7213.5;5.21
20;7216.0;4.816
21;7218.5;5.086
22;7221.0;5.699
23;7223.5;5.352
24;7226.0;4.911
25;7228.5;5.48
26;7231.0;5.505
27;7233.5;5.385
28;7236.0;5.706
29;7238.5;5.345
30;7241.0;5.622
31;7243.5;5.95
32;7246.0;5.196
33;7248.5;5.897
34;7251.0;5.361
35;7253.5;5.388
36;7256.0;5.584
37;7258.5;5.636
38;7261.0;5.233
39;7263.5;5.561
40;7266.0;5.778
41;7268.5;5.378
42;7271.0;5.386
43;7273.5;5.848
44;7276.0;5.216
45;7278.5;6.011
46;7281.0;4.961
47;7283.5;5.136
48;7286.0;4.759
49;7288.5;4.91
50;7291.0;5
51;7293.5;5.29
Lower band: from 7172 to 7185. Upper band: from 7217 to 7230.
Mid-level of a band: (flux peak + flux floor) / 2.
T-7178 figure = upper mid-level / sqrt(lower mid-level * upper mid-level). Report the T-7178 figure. 1.00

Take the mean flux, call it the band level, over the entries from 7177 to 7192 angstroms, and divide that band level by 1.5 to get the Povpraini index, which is 3.50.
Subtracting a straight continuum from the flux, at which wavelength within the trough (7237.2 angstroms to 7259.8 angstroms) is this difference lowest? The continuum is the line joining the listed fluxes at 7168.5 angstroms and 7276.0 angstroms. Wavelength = 7246.0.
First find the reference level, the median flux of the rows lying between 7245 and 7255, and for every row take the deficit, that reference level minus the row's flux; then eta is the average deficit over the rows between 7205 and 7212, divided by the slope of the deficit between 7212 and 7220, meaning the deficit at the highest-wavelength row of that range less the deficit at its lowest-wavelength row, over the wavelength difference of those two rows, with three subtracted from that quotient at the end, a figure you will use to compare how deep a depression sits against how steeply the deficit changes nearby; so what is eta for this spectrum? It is 1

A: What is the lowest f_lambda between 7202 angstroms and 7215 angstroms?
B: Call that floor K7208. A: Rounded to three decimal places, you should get 5.136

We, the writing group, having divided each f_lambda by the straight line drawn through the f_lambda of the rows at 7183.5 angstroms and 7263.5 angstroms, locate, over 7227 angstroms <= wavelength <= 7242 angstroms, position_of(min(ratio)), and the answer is 7238.5 angstroms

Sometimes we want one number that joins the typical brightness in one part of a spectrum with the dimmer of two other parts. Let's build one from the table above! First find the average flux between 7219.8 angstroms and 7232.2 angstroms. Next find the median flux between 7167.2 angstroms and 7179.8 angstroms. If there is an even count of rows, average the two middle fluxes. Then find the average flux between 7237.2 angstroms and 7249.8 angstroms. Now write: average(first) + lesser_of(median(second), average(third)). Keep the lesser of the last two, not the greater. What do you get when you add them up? 10.73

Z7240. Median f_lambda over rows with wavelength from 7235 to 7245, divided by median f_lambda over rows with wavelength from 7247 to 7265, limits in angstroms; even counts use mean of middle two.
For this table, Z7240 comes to 1.02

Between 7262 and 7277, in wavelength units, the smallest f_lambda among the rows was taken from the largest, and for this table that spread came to 0.63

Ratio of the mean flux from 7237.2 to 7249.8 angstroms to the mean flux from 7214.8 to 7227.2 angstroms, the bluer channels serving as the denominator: 1.08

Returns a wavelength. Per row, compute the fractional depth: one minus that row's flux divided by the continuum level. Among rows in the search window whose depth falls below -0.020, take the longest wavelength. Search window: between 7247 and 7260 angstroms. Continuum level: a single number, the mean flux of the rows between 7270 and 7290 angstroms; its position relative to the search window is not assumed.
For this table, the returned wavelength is 7258.5 angstroms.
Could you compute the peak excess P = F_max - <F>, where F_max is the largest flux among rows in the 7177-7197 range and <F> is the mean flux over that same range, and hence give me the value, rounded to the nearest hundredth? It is 0.42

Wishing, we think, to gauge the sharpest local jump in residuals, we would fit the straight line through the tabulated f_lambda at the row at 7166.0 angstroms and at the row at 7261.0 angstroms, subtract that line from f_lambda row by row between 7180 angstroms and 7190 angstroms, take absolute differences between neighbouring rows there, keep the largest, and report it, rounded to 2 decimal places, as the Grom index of 0.37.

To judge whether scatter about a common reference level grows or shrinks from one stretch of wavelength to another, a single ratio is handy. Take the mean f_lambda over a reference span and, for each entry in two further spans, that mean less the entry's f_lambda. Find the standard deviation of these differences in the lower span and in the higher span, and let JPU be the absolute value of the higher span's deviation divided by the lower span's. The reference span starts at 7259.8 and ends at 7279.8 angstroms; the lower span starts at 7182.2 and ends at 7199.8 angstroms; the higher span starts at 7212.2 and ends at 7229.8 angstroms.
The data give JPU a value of 1.0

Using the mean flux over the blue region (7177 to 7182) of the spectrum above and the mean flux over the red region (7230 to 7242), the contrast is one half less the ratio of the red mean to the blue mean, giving -0.54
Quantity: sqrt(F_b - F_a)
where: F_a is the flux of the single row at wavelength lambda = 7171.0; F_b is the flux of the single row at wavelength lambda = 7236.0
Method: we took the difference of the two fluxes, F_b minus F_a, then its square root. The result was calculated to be 0.26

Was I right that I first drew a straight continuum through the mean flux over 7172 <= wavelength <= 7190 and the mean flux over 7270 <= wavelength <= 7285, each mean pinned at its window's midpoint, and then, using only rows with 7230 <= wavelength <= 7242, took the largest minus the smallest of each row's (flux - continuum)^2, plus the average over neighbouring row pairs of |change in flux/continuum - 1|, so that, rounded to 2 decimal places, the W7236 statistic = 0.16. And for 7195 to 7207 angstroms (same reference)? 0.29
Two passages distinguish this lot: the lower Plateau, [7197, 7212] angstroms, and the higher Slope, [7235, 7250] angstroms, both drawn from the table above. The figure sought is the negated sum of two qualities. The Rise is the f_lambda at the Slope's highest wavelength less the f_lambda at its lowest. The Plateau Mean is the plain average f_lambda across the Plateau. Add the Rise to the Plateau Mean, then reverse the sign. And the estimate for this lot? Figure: -5.4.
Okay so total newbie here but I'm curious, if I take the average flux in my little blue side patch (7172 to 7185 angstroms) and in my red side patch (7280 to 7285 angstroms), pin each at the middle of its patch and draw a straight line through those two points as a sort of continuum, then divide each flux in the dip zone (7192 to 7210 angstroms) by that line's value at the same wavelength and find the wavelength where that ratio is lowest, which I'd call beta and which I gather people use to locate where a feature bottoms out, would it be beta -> 7193.5 angstroms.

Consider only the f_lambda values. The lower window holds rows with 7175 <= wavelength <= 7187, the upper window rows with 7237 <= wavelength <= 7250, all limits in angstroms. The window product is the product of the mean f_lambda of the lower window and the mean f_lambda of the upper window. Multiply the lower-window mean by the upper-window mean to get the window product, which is 29.4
